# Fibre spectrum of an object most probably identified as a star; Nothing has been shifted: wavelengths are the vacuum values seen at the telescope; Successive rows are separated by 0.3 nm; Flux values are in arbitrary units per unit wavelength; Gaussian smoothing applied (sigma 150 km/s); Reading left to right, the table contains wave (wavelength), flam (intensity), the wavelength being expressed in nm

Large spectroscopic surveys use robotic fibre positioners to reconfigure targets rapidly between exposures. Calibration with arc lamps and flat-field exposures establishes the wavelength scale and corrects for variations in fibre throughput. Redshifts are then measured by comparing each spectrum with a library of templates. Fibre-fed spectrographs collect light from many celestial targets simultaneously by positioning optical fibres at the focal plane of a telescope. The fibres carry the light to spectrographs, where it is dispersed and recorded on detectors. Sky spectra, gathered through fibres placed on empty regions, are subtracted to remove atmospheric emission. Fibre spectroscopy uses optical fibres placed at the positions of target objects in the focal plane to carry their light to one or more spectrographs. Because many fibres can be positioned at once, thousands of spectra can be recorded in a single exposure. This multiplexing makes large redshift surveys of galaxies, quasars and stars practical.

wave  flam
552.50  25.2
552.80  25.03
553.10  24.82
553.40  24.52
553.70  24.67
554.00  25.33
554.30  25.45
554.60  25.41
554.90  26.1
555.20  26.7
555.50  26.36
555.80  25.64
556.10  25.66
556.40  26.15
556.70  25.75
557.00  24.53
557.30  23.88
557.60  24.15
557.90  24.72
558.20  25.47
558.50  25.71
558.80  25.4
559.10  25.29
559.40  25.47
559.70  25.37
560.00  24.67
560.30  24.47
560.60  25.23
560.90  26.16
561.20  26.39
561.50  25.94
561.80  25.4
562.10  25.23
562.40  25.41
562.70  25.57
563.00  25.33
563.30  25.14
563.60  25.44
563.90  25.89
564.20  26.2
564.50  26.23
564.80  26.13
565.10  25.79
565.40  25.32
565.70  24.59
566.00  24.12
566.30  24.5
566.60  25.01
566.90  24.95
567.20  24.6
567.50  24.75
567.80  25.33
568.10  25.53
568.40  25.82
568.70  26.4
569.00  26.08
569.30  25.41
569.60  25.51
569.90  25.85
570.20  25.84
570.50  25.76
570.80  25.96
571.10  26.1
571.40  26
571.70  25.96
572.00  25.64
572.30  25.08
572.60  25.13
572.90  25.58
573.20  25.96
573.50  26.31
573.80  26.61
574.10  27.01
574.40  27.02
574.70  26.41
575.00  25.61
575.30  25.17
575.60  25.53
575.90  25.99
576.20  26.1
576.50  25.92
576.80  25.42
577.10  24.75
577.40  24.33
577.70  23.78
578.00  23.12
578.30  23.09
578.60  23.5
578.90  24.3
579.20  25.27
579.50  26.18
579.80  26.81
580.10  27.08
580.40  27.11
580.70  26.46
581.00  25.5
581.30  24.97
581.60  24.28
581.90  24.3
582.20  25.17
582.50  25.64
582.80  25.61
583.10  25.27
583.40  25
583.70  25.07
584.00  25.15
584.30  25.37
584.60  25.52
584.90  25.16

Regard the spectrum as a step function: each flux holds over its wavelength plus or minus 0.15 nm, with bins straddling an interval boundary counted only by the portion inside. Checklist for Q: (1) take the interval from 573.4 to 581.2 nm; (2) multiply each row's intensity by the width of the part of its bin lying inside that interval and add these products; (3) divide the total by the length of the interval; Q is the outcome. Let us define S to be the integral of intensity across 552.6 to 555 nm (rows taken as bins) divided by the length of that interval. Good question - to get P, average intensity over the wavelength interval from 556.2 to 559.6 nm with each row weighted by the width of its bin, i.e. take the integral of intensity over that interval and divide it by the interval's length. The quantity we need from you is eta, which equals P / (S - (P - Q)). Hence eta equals 0.98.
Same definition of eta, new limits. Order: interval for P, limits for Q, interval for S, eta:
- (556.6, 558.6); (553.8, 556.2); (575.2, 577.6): 0.94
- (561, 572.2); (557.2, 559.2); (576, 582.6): 1.04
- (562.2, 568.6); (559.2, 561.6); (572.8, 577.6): 0.98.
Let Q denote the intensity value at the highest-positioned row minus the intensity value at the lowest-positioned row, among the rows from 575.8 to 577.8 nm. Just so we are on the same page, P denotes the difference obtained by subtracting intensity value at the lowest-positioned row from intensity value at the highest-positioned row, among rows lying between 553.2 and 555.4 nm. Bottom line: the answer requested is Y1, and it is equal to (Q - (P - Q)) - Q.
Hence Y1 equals -4.4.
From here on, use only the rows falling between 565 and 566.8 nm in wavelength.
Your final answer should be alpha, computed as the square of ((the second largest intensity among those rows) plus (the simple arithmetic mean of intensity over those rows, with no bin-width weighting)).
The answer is 2521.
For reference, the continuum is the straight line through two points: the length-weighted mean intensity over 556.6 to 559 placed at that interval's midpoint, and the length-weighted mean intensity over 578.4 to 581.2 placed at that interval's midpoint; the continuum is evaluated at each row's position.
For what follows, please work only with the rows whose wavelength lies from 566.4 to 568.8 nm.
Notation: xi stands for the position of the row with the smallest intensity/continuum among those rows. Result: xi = 567.20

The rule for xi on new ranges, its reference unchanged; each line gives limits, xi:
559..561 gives 560.30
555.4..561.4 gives 557.30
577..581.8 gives 578.30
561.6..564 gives 563.30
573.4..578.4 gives 578.30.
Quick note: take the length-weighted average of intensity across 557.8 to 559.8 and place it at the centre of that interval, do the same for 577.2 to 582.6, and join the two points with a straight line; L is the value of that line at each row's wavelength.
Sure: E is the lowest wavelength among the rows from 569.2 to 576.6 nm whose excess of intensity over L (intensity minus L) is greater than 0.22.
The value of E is 569.60 nm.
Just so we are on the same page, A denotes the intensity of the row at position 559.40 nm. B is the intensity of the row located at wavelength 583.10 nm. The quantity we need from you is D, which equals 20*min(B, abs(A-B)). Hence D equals 4.0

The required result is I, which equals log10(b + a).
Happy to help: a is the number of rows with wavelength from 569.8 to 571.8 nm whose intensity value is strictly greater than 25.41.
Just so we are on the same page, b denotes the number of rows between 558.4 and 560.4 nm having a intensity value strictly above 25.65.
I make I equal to 0.90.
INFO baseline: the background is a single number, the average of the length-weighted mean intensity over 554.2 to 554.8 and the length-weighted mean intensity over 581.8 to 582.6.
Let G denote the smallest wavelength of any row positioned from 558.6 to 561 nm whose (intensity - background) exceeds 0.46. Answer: 560.90 nm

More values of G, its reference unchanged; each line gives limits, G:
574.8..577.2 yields 575.90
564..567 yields 564.20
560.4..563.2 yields 560.90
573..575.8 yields 573.20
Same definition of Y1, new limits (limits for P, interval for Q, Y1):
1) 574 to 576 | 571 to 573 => 0.5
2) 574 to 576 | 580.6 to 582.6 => 0.2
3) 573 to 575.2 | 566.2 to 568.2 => 1.4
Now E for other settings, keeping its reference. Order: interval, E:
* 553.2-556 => 554.90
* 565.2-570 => 568.10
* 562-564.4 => 562.70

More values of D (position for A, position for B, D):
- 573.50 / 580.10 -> 15.4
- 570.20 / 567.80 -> 10.2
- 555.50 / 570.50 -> 12.0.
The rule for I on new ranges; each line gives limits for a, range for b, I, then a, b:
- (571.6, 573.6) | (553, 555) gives 0.78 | 5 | 1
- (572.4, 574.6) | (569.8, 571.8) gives 1.11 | 6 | 7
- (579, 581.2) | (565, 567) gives 0.85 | 6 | 1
